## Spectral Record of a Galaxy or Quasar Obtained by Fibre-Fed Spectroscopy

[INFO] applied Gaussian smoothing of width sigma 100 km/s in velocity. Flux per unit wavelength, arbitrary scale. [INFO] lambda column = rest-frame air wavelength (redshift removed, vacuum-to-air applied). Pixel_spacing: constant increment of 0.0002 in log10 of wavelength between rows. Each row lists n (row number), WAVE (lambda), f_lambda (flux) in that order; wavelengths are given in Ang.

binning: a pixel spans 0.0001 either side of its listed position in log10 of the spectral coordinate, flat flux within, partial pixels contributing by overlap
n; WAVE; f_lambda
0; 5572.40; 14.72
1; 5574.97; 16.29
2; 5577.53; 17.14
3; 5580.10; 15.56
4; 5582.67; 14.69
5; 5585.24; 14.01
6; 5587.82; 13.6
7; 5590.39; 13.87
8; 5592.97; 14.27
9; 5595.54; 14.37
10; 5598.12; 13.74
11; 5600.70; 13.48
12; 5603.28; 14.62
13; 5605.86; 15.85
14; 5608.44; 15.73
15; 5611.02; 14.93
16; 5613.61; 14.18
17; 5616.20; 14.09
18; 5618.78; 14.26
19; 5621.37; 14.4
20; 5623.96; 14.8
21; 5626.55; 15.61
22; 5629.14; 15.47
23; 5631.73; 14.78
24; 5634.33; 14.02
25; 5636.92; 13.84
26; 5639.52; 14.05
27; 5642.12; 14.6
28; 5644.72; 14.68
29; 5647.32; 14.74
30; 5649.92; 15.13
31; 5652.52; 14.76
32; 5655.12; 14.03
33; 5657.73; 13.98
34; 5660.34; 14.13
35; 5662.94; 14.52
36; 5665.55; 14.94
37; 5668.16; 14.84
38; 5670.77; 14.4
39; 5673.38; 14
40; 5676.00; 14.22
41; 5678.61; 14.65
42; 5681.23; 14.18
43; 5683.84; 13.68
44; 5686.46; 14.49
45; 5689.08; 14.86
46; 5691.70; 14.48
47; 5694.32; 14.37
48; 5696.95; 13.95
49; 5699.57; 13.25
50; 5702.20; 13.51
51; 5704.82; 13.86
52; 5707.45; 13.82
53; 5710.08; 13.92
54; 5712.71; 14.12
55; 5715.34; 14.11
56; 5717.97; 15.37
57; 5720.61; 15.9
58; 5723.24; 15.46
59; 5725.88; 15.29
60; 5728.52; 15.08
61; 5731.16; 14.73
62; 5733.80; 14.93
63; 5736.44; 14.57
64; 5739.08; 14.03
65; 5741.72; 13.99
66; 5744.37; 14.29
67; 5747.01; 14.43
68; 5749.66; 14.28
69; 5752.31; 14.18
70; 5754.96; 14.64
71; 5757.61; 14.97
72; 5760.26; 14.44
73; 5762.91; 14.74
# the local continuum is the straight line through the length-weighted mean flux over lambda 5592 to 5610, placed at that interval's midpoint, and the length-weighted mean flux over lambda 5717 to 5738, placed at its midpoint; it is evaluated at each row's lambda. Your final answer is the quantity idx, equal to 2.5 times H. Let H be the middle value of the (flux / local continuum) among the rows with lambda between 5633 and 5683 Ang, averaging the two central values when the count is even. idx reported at 2.42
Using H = 0.97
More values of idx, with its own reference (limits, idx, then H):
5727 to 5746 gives 2.40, 0.96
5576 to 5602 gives 2.43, 0.97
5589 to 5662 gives 2.46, 0.98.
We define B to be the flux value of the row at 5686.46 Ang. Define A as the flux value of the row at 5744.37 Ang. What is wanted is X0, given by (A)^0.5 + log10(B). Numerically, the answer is 4.94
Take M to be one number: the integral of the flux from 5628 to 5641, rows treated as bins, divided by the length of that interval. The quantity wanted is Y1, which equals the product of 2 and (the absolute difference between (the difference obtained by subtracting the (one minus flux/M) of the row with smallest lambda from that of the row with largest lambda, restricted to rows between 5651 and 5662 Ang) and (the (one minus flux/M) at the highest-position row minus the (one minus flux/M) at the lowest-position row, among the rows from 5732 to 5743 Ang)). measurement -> 0.04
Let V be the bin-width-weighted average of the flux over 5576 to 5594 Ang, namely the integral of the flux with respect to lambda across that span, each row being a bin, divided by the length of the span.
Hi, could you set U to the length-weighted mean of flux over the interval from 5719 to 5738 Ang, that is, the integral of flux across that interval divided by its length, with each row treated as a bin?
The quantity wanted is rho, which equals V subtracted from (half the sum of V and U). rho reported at 0.2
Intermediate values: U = 15.12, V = 14.8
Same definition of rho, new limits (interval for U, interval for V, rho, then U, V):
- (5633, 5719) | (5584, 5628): -0.1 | 14.28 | 14.5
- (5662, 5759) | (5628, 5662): 0.0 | 14.44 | 14.5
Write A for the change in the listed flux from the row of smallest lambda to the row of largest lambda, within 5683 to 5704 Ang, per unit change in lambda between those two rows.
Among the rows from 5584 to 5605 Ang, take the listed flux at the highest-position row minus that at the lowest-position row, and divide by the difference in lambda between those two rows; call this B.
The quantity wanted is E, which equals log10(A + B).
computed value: -1.61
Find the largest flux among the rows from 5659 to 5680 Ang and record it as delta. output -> 14.94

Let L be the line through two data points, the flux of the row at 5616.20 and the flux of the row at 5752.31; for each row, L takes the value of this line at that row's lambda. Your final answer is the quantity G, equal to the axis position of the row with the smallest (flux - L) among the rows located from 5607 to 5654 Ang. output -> 5636.92 Ang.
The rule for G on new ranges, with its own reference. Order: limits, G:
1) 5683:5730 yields 5699.57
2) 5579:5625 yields 5600.70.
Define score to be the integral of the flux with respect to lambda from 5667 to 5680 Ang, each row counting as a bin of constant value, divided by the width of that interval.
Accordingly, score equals 14.41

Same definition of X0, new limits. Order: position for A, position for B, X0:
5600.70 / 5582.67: 4.84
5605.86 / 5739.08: 5.13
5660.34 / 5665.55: 4.93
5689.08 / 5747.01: 5.01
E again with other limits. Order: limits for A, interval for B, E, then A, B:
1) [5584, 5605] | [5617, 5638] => -1.97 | 0.03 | -0.023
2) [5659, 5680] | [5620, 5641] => -2.04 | 0.03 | -0.019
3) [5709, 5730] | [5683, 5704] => -1.27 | 0.06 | -0.009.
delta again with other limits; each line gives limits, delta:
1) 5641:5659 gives 15.13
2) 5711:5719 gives 15.37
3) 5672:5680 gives 14.65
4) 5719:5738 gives 15.9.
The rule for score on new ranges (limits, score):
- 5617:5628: 14.76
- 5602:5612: 15.30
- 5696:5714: 13.77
